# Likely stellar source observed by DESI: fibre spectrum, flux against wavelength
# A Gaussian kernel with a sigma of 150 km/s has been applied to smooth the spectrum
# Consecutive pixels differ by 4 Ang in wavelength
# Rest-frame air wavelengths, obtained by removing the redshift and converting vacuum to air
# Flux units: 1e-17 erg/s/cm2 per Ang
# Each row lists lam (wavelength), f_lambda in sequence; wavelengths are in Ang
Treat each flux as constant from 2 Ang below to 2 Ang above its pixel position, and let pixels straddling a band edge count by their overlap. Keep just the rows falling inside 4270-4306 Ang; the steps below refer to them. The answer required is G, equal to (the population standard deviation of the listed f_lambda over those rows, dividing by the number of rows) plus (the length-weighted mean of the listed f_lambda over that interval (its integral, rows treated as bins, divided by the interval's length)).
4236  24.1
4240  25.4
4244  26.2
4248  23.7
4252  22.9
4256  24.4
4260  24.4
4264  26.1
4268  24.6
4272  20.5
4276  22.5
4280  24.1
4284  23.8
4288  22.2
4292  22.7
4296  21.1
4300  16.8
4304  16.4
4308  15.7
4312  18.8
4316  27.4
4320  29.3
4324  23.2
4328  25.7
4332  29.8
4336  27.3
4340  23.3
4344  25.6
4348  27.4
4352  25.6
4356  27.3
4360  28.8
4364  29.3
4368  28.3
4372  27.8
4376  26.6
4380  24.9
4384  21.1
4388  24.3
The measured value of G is 23.8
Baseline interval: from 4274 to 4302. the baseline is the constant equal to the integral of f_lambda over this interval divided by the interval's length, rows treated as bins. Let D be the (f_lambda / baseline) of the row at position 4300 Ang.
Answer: 0.77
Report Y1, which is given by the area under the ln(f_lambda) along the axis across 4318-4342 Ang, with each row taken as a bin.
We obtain 78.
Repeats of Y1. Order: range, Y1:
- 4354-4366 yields 40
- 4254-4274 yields 63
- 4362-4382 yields 66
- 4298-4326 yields 85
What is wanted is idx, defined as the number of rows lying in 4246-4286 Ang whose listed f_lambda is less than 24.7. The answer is 9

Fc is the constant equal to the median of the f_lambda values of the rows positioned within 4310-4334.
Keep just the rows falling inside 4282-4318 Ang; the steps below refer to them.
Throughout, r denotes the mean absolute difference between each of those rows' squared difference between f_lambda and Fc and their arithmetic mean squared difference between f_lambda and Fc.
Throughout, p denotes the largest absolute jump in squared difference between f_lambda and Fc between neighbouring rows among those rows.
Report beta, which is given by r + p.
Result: 105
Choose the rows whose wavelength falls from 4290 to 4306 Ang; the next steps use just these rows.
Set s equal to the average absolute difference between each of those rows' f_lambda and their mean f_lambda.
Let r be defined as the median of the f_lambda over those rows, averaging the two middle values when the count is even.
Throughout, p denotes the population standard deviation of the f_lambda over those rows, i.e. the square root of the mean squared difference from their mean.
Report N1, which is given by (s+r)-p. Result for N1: 19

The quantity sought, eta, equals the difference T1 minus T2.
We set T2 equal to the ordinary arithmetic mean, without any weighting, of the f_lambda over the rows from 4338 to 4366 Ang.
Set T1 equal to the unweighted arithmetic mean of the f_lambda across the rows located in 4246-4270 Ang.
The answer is -2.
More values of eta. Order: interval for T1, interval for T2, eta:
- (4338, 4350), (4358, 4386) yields -1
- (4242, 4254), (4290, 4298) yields 2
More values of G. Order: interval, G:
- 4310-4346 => 28.8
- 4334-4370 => 28.8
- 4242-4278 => 25.6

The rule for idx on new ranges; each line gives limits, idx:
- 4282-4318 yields 8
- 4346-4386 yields 1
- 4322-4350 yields 2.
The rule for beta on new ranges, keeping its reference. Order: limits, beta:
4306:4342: 88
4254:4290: 41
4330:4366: 14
